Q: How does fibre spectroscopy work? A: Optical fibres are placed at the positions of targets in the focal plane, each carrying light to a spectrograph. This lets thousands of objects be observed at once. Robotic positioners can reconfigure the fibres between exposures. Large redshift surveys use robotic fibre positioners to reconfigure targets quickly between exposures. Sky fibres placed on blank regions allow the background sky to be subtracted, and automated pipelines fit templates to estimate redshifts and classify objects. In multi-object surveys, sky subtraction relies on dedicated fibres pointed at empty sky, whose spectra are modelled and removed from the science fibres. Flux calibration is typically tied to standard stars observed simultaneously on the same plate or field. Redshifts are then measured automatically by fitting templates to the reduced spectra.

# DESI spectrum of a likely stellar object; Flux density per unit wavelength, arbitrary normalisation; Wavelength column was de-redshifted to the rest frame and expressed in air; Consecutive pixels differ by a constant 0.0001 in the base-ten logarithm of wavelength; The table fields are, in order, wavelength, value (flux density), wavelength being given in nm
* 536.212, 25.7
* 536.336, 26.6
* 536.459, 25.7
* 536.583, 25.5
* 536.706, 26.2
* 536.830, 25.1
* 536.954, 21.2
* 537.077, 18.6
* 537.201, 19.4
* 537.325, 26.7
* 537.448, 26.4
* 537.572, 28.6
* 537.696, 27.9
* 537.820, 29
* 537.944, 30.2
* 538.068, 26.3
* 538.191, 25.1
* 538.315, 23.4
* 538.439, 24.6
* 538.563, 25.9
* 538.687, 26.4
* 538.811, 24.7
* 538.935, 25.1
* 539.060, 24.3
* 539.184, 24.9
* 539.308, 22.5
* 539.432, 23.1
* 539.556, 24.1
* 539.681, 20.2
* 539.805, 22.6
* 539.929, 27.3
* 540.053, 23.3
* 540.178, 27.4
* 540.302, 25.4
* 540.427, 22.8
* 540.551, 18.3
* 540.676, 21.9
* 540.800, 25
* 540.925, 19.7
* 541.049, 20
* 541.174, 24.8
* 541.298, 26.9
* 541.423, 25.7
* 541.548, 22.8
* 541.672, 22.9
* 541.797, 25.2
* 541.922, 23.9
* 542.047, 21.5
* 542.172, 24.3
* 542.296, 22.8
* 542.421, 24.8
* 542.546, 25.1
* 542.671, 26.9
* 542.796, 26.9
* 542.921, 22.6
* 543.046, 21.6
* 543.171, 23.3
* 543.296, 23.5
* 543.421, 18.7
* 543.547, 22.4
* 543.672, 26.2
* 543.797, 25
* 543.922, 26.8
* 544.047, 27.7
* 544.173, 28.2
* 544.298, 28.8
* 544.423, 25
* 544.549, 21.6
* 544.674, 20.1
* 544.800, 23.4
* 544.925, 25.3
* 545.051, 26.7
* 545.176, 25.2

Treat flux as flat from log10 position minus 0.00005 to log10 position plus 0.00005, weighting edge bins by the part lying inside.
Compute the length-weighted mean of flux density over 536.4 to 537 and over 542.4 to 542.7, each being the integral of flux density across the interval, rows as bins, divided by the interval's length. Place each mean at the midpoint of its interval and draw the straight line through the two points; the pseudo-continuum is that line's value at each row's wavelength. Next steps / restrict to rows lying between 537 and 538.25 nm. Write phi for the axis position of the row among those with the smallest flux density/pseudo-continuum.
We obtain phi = 537.077 nm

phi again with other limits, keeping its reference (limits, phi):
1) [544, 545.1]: 544.674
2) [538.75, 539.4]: 539.308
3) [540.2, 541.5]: 540.551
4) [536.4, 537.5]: 537.077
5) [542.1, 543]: 542.921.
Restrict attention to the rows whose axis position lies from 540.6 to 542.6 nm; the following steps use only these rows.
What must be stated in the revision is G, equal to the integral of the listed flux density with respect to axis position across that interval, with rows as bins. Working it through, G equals 47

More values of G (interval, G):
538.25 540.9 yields 63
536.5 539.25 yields 69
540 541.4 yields 33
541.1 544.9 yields 92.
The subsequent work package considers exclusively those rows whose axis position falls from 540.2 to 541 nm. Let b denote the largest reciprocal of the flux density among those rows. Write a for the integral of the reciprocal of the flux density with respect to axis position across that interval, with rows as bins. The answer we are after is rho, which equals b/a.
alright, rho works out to 1.5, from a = 0.036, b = 0.055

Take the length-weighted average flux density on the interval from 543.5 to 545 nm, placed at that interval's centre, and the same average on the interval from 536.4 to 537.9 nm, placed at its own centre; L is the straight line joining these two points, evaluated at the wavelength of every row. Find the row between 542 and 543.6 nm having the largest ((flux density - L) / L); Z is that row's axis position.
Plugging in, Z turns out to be 542.671 nm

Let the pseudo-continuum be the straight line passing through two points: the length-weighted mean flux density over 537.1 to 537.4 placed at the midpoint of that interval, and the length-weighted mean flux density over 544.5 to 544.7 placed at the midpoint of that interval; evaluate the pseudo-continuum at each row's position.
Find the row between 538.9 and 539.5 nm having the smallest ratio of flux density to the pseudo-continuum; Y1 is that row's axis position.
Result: 539.308 nm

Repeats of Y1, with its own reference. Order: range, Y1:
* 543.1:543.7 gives 543.421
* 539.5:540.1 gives 539.681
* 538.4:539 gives 538.439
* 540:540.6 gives 540.551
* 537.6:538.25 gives 538.191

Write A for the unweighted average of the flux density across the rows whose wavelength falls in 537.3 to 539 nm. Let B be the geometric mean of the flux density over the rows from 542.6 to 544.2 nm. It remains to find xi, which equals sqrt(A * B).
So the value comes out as 25.4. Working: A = 26.45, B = 24.4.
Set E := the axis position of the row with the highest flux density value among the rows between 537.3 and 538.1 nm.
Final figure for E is 537.944 nm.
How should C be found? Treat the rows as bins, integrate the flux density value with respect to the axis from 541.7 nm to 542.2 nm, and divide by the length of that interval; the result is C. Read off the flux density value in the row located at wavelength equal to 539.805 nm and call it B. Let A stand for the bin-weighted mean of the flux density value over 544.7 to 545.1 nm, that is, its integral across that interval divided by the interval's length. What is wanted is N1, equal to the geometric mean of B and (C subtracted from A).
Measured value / 4.7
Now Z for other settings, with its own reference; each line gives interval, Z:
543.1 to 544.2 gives 544.173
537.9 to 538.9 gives 537.944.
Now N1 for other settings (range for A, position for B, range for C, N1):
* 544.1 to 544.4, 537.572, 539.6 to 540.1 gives 11.5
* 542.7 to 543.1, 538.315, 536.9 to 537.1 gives 9.5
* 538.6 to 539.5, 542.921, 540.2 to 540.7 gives 6.6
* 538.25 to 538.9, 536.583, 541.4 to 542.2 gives 5.9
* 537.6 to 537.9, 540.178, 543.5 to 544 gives 9.4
